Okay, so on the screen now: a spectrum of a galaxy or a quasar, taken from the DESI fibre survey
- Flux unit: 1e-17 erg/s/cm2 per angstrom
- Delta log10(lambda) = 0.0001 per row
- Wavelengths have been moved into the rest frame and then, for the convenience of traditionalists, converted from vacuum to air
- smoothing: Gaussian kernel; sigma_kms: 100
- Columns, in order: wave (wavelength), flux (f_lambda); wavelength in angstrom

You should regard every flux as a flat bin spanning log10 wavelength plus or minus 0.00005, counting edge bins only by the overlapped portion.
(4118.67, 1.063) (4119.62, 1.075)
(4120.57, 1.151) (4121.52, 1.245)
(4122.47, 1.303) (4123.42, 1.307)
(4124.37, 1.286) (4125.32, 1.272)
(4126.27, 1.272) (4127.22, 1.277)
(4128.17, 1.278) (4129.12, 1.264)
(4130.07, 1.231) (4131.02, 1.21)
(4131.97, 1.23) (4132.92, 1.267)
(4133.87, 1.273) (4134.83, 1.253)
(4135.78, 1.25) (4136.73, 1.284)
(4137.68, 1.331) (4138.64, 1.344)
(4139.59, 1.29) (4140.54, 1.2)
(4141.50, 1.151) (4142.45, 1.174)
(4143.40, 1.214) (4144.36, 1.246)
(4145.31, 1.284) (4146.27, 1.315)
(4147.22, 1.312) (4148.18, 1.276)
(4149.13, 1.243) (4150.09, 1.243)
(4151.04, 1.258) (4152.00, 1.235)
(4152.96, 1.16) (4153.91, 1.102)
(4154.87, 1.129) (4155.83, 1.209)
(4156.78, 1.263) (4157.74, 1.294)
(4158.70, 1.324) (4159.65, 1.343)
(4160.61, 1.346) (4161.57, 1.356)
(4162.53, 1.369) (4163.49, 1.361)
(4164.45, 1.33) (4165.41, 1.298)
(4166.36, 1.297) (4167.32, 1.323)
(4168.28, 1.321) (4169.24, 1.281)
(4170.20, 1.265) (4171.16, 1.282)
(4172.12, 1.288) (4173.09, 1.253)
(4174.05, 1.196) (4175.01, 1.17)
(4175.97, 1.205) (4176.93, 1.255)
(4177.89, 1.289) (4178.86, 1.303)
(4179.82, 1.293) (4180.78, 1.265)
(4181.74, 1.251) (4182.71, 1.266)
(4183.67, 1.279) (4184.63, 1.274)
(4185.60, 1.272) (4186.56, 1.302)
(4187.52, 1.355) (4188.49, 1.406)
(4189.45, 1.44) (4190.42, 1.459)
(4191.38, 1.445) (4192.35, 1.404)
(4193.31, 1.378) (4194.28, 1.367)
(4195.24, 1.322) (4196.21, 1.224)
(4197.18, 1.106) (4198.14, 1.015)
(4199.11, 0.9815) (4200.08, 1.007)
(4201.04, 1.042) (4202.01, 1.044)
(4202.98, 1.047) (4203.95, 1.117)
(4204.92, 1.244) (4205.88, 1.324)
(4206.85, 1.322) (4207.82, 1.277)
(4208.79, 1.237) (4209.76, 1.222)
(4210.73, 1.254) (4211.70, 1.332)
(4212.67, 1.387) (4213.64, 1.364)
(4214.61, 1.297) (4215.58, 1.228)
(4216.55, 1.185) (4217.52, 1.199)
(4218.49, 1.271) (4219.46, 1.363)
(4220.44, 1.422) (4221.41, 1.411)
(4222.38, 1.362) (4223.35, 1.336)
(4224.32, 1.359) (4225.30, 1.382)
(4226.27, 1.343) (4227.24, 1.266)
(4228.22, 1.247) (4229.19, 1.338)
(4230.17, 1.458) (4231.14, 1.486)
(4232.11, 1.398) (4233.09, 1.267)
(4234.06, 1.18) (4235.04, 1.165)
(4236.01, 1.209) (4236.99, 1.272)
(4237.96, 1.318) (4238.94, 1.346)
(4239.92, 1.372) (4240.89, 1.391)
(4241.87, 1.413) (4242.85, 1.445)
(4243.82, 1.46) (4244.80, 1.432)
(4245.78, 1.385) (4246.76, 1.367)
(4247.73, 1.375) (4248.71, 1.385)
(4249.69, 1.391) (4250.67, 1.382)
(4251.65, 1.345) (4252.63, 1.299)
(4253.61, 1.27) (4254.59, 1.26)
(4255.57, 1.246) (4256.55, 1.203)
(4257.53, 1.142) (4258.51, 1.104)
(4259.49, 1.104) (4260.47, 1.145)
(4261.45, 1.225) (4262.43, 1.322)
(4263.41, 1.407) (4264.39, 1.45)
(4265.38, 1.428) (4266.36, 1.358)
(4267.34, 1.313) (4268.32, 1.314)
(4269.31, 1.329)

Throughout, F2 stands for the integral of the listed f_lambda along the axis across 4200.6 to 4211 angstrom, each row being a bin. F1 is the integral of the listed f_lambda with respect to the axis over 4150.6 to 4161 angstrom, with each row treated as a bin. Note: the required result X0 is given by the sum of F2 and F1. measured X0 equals 25.3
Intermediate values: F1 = 12.9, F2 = 12.4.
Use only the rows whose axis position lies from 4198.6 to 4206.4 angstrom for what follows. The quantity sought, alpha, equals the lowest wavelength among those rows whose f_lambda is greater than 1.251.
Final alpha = 4205.88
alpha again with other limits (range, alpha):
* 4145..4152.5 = 4145.31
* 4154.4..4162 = 4156.78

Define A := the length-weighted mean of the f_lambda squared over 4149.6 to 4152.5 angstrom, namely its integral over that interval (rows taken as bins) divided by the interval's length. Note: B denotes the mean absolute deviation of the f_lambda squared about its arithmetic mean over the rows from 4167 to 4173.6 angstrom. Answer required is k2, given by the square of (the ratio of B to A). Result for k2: 0.001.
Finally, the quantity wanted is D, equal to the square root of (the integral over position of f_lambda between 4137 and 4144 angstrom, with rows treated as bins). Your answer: 2.95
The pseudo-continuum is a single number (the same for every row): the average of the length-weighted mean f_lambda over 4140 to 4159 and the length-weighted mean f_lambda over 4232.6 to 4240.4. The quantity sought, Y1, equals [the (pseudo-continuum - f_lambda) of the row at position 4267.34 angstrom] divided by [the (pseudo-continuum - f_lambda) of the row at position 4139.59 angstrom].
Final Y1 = 1.5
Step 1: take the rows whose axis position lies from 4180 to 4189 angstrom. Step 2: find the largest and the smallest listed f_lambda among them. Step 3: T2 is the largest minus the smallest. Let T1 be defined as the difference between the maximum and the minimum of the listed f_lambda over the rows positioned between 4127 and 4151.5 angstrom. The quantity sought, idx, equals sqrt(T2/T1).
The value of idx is 0.90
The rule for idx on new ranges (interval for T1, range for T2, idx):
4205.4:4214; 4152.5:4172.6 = 1.27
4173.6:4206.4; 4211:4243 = 0.82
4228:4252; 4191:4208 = 1.20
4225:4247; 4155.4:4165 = 0.71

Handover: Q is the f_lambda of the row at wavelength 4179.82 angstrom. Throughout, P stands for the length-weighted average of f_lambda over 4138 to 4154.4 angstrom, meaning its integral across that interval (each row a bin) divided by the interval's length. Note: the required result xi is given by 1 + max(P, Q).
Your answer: 2.29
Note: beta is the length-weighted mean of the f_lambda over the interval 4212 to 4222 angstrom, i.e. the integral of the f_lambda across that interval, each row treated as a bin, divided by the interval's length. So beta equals 1.31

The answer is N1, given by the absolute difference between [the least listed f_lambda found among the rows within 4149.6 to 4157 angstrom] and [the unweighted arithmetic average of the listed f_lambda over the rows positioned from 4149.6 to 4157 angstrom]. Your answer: 0.098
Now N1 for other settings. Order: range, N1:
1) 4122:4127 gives 0.016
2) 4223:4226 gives 0.023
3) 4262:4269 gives 0.057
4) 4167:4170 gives 0.027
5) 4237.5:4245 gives 0.079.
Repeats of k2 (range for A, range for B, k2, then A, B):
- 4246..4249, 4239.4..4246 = 0.002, 1.90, 0.08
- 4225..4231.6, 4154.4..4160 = 0.007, 1.85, 0.15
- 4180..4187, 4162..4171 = 0.002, 1.62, 0.07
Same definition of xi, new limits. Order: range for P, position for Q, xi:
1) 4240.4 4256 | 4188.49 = 2.41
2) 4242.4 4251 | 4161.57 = 2.40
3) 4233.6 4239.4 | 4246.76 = 2.37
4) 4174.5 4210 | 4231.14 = 2.49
